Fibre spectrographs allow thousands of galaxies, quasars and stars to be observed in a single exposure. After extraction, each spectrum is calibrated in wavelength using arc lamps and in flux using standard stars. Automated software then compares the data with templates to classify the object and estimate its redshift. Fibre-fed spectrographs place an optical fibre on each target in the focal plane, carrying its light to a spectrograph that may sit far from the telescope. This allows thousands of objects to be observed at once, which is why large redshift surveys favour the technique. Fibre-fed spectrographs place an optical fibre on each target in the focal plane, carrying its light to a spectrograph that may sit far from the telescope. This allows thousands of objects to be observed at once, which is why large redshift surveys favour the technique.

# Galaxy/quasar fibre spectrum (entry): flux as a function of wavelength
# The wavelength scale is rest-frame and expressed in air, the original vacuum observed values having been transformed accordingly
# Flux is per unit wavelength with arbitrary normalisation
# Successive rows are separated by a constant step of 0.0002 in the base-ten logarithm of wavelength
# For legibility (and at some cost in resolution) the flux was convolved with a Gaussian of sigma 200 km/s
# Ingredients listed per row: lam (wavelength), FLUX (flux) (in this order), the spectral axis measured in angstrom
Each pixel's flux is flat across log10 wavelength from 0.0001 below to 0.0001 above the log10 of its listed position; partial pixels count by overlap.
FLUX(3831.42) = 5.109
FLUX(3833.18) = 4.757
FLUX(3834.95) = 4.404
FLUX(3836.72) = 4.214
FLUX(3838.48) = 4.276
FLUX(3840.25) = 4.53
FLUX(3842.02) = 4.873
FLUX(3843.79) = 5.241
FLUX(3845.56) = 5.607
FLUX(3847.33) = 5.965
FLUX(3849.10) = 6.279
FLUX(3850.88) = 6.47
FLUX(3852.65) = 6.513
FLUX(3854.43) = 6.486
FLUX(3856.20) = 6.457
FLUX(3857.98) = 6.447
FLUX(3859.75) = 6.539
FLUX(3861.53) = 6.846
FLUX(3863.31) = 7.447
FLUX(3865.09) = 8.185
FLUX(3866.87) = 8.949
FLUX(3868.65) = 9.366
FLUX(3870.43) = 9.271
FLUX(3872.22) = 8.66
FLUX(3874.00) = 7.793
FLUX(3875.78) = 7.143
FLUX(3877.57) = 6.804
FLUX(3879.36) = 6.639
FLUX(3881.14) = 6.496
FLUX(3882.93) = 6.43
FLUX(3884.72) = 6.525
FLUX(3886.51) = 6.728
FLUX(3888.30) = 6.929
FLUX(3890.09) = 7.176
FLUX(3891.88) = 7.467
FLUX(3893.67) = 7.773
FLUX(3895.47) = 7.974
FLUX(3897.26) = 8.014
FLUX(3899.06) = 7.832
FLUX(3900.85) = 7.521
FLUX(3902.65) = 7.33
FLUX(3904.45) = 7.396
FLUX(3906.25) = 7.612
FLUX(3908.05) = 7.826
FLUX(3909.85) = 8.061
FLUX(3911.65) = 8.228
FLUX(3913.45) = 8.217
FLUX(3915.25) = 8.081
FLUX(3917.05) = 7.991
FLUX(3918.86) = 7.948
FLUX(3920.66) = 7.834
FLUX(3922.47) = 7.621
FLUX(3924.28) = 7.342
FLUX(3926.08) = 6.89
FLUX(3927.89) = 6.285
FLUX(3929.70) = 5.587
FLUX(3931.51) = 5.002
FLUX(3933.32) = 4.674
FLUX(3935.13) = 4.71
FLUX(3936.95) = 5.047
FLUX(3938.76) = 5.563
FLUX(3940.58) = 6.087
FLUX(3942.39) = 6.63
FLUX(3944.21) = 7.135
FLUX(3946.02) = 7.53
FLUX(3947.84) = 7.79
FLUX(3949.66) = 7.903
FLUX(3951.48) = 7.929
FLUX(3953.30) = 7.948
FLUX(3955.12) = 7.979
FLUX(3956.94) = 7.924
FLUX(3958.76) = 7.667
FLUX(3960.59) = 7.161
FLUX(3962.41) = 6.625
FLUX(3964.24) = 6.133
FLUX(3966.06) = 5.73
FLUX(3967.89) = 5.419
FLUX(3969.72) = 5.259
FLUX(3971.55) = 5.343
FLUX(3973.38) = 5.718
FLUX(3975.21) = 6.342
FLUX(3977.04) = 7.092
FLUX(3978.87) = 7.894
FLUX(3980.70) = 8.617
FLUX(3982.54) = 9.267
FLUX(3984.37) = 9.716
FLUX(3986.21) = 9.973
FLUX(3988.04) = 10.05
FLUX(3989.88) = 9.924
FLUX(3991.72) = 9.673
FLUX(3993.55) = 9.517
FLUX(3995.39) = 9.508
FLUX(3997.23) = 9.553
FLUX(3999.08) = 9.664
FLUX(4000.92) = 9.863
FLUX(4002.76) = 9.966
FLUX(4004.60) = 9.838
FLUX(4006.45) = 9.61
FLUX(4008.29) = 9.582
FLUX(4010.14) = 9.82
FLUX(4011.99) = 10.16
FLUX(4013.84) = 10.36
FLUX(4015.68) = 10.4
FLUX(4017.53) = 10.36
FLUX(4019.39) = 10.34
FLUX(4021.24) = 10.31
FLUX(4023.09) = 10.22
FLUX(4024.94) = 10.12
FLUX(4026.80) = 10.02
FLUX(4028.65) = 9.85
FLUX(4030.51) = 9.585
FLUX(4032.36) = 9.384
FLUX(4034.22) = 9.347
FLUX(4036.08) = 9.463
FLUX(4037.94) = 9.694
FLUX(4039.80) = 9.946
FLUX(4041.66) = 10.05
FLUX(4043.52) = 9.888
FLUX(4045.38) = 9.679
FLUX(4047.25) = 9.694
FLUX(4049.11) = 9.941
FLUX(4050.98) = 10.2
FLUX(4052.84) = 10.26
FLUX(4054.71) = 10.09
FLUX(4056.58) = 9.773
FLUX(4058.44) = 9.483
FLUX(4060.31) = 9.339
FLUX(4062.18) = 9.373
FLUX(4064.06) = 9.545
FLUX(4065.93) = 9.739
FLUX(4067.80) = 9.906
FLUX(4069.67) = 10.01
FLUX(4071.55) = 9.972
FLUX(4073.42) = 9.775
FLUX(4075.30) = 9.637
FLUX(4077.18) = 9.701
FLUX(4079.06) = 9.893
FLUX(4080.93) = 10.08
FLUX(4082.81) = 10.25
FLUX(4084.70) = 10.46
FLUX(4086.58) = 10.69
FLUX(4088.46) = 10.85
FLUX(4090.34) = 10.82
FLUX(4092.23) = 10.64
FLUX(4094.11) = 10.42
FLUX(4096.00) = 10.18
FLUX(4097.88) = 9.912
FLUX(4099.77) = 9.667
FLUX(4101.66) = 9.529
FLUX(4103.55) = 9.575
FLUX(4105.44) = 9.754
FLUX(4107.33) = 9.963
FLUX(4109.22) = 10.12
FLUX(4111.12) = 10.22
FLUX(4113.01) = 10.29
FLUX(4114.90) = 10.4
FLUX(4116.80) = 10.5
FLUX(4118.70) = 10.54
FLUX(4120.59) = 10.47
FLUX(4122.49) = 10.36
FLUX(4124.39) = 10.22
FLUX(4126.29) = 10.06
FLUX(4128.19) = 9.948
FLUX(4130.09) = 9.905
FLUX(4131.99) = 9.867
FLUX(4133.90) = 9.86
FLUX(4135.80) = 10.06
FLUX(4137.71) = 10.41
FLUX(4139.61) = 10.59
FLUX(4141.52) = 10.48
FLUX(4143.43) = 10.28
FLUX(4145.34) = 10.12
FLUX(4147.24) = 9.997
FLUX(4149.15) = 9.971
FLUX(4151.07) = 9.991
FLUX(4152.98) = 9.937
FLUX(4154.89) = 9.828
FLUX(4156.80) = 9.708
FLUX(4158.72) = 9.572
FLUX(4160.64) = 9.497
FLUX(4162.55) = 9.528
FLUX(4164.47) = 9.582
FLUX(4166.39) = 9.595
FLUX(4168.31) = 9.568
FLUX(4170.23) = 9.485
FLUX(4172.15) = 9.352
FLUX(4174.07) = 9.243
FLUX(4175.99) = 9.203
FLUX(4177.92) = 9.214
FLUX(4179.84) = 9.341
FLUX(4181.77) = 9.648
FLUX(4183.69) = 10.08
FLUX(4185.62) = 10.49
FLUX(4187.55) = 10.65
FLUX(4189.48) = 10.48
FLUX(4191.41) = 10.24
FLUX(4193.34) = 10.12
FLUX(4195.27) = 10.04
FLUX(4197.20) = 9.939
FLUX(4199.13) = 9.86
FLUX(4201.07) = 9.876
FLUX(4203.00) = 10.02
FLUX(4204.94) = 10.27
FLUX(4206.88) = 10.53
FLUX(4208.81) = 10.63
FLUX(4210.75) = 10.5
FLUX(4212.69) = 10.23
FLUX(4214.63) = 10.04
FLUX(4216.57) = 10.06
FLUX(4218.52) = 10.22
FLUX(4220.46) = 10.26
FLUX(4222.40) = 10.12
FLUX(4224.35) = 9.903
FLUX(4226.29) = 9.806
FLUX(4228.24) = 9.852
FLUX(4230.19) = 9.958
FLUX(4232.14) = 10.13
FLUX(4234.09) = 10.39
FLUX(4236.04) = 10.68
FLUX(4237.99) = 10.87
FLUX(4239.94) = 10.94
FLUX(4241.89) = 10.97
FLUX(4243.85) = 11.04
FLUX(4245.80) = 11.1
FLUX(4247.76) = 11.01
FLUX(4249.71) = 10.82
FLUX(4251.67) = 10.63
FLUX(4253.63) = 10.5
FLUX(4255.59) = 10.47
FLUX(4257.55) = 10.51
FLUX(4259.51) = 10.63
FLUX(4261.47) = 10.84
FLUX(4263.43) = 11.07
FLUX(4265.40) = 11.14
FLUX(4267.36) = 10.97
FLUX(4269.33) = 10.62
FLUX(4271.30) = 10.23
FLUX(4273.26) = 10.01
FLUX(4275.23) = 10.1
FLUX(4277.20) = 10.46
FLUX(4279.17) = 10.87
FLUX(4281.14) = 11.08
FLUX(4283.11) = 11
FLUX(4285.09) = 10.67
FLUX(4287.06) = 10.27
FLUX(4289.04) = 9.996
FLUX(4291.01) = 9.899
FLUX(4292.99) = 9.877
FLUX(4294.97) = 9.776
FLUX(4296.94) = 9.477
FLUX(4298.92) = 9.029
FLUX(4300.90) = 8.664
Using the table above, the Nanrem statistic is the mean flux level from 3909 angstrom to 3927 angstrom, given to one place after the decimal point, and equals 7.8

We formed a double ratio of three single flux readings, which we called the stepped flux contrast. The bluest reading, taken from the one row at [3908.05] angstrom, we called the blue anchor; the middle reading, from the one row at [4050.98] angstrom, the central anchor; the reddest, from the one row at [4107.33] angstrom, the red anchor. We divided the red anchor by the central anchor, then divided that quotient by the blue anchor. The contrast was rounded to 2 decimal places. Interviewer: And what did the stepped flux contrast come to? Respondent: 0.12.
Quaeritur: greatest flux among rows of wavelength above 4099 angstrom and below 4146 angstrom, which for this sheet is 10.59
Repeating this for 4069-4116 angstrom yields 10.85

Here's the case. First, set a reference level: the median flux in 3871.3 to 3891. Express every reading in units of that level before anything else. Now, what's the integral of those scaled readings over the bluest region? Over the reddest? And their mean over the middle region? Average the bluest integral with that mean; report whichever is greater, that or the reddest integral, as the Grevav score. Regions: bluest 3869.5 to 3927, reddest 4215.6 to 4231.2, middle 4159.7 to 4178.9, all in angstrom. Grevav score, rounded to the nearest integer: 33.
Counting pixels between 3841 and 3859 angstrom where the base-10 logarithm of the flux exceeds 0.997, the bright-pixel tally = 0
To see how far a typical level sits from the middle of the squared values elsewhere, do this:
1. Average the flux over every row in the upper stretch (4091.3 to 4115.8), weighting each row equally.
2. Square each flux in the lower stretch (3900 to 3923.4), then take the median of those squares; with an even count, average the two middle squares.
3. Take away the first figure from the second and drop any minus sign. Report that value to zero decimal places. 51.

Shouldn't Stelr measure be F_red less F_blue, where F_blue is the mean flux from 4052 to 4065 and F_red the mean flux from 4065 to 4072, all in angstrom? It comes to 0.2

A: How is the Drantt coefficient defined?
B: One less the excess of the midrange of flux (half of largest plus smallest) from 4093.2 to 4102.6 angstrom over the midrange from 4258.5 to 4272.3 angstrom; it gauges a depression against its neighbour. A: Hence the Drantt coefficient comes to 1.7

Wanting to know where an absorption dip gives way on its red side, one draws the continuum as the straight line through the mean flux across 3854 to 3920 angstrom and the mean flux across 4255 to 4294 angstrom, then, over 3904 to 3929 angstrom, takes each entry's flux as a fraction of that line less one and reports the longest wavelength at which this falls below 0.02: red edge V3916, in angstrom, 3927.89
